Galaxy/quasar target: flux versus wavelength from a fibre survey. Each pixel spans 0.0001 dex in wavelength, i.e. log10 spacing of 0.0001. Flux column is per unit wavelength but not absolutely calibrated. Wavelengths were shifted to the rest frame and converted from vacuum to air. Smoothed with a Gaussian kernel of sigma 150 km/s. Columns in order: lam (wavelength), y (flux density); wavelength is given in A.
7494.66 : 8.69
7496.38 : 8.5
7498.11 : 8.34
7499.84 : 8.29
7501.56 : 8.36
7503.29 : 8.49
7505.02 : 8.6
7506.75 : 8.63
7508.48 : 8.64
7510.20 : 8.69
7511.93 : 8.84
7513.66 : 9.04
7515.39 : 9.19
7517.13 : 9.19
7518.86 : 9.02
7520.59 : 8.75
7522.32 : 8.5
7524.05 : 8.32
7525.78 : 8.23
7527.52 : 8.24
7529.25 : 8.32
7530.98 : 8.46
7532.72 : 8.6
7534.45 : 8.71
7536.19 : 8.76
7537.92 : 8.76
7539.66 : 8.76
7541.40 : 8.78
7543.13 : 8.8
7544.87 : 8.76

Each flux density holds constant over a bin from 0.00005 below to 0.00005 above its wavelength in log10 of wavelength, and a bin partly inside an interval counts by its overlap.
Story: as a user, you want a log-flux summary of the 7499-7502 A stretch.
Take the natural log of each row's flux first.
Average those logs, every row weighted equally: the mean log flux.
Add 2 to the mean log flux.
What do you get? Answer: 4.12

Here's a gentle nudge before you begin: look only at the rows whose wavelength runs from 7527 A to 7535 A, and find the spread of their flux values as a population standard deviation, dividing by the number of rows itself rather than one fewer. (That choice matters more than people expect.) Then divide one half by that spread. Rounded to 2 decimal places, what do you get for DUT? 2.89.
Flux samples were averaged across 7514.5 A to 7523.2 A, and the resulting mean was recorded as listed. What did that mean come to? 8.93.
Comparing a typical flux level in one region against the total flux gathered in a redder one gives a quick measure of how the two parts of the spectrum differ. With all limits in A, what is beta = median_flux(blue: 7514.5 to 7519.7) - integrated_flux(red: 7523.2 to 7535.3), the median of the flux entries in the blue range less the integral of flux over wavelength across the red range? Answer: -93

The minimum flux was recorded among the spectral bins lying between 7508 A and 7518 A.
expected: 8.64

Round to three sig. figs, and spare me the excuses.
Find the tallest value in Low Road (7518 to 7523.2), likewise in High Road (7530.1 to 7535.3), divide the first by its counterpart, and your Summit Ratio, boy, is 1.04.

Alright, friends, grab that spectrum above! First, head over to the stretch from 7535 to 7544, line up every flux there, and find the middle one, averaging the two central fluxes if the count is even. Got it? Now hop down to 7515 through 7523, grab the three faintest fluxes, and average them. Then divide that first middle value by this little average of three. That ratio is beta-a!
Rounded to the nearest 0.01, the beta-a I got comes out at 1.00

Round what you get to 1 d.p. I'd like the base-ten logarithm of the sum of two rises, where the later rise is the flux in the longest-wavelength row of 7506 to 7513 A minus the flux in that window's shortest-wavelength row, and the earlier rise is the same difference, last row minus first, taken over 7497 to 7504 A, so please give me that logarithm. -0.4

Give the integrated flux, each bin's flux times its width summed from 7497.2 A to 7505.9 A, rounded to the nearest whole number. 73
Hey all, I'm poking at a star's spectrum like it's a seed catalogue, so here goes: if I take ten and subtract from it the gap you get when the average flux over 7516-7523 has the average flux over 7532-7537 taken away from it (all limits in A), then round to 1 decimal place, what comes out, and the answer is 9.8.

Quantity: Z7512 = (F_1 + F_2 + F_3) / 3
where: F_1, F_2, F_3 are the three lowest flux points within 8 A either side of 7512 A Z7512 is 8.62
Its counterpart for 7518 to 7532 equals 8.26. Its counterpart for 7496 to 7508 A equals 8.33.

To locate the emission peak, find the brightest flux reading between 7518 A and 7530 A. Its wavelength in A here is 7518.86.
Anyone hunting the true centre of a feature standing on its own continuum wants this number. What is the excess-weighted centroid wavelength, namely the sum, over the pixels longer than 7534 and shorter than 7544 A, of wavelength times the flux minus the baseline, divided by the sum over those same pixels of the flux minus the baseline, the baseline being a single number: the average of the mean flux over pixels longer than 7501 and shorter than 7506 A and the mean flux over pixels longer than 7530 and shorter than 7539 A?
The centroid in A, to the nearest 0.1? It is 7539.2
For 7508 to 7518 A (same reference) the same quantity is 7514.6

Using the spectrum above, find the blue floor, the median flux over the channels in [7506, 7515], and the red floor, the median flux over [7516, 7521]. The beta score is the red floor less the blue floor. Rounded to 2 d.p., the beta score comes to 0.33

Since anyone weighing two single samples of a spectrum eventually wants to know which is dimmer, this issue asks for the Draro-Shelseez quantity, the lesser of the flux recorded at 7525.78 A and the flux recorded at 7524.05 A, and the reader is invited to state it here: 8.23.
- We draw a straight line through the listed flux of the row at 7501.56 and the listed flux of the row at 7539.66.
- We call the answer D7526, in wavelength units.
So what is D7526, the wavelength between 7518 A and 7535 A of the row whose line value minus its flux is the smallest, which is 7518.86 A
